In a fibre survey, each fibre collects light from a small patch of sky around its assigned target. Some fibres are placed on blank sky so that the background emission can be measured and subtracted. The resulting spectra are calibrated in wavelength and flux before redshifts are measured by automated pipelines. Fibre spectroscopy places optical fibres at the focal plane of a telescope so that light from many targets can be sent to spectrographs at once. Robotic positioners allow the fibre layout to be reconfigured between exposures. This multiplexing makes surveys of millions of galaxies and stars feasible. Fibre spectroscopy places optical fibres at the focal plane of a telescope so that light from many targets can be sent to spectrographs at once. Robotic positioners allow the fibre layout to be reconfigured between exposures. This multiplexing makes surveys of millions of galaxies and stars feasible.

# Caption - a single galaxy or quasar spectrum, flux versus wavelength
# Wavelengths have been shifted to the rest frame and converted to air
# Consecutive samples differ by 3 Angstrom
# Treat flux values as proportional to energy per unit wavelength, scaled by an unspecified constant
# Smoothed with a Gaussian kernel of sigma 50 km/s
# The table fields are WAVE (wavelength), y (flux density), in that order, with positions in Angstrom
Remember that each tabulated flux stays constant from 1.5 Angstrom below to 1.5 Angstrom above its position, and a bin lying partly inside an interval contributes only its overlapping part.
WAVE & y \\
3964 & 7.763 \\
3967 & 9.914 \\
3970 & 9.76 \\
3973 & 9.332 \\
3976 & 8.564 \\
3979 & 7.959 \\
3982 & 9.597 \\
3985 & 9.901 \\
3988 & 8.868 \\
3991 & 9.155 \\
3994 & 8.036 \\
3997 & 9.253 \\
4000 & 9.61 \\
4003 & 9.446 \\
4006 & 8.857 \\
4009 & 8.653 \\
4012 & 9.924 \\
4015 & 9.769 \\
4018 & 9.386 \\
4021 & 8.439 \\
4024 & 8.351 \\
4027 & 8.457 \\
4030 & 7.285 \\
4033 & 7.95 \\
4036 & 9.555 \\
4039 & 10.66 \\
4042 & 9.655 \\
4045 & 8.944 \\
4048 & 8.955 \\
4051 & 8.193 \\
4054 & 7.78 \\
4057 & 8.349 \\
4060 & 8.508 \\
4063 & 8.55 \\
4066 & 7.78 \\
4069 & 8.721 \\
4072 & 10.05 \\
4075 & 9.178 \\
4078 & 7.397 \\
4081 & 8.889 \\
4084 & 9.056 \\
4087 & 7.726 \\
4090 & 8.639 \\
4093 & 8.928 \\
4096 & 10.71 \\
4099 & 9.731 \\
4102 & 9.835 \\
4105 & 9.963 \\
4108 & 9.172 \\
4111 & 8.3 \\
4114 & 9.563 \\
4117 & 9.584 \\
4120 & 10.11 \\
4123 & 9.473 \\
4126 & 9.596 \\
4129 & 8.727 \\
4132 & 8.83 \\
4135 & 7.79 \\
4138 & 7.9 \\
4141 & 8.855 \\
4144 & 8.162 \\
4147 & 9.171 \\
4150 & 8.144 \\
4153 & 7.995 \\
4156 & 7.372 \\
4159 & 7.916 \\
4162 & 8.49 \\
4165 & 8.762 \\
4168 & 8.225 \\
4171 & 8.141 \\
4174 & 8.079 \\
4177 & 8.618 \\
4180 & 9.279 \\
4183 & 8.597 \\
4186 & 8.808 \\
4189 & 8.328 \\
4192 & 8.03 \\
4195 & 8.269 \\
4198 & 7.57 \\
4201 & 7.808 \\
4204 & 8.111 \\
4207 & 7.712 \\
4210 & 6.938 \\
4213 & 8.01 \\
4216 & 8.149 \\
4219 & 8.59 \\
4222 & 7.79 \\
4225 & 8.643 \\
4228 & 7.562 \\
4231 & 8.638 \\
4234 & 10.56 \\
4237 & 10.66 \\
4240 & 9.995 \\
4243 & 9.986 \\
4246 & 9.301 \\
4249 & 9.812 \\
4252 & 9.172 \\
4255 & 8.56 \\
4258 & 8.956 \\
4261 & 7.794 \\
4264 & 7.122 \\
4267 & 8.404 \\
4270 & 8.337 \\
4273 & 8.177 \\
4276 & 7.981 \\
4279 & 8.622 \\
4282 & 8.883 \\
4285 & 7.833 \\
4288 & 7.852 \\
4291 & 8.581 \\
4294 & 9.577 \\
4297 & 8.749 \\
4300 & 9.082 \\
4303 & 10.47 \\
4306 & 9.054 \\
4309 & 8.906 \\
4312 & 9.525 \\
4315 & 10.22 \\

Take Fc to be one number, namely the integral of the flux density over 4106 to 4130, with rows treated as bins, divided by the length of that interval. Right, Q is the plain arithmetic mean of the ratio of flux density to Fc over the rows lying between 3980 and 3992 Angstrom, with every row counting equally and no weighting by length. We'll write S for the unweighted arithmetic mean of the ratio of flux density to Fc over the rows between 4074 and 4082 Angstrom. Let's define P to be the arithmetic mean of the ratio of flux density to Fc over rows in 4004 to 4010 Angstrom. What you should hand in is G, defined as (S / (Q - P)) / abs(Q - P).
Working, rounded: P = 0.937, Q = 1.00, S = 0.91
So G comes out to 203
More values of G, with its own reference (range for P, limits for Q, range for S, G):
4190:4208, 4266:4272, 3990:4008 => 411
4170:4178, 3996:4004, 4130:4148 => 59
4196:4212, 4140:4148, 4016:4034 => 64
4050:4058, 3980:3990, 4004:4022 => 47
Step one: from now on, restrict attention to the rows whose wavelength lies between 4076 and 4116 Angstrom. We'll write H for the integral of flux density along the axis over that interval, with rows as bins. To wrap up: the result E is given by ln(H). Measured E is 5.895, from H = 363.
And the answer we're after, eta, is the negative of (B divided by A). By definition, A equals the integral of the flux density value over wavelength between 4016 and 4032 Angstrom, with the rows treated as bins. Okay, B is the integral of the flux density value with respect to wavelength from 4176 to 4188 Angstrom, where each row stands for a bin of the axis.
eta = -0.8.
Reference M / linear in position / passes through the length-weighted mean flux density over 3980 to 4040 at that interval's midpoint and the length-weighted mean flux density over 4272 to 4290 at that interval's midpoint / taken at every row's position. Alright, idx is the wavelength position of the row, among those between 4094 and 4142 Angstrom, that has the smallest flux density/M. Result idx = 4135 Angstrom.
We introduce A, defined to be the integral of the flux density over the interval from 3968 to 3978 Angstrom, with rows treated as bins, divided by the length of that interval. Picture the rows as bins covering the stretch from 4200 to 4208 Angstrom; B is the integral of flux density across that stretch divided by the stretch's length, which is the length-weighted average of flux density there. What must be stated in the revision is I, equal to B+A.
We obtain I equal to 17.1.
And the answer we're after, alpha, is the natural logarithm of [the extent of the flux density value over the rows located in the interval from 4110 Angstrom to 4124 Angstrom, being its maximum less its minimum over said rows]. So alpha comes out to 0.59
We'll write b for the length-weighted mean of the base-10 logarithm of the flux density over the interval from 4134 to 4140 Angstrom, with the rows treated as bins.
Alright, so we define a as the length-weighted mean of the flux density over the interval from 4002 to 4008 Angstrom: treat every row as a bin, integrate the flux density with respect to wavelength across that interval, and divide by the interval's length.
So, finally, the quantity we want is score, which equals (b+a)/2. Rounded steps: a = 9.1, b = 0.90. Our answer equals 5.0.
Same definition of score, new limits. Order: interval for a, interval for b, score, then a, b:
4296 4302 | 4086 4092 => 5.0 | 9.1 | 0.92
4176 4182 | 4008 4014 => 5.0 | 8.9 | 0.97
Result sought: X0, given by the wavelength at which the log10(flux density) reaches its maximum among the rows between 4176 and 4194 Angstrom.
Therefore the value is 4180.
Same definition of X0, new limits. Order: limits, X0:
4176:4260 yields 4237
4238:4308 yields 4303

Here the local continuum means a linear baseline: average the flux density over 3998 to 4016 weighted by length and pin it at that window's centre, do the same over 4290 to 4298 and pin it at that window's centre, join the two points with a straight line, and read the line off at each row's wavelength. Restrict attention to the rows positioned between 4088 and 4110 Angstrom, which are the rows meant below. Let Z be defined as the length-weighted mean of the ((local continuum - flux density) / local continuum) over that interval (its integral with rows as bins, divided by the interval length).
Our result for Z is -0.03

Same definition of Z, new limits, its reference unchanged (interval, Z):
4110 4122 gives -0.02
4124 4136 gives 0.04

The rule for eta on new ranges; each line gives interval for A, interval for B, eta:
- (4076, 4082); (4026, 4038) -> -2.1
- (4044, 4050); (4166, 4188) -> -3.5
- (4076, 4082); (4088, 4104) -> -3.1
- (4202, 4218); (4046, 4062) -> -1.1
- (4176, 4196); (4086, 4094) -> -0.4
